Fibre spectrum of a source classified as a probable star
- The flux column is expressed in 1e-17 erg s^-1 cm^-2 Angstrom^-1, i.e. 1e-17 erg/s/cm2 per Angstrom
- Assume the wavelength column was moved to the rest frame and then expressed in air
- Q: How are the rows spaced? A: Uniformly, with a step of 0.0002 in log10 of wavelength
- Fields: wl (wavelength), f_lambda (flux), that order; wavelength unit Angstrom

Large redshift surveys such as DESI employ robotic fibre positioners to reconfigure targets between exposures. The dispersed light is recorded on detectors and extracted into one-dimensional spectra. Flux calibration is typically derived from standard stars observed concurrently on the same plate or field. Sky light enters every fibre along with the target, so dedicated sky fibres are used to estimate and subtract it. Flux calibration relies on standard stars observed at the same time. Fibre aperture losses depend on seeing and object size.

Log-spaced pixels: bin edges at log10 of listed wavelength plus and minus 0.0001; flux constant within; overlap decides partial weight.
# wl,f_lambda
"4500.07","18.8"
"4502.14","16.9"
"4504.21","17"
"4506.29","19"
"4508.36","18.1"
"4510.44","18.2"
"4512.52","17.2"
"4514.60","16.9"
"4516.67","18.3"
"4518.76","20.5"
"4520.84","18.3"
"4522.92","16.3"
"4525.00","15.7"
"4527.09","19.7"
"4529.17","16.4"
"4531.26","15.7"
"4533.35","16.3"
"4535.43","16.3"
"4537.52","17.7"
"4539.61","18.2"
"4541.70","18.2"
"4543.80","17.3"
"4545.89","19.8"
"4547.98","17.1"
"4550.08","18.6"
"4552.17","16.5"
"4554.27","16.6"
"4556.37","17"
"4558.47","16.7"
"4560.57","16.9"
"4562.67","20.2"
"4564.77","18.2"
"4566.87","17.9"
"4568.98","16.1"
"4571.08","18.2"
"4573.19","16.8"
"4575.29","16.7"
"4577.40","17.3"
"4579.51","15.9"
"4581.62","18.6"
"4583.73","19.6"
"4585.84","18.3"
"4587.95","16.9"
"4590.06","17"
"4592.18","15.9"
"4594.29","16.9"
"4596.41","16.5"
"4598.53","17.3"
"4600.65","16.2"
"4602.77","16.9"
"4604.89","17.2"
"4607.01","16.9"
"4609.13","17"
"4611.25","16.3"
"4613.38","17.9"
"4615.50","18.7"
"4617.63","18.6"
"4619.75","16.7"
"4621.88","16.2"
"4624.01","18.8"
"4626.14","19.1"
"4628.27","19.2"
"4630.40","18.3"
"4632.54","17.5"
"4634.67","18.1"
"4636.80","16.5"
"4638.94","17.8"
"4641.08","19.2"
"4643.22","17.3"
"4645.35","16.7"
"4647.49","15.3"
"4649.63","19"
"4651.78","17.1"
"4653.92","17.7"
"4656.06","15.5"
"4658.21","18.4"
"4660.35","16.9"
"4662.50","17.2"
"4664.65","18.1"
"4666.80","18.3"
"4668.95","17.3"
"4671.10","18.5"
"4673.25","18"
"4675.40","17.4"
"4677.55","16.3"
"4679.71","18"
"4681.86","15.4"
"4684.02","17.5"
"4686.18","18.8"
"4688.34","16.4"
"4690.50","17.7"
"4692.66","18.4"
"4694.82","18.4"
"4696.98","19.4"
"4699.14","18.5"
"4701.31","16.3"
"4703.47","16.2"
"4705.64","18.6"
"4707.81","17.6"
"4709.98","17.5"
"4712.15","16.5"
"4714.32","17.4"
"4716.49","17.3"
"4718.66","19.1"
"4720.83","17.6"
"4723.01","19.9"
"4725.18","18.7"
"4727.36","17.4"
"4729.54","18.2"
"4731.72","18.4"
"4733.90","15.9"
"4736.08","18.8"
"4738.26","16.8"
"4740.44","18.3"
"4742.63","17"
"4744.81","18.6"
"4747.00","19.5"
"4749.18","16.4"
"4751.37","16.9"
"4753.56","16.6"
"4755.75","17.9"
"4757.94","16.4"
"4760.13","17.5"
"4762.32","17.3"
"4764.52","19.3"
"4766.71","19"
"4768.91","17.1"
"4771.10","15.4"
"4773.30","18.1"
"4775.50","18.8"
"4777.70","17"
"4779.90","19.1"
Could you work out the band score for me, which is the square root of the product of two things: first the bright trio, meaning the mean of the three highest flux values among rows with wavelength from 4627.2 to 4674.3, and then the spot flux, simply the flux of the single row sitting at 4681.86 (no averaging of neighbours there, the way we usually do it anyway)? 17.2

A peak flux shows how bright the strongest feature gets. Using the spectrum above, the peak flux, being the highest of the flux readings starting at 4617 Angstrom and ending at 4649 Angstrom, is 19.2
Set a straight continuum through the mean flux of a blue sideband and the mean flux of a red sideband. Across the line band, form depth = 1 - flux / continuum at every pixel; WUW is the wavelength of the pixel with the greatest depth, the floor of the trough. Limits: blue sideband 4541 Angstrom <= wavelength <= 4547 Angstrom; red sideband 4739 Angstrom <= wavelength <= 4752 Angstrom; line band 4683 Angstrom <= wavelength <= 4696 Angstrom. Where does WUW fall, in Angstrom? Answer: 4688.34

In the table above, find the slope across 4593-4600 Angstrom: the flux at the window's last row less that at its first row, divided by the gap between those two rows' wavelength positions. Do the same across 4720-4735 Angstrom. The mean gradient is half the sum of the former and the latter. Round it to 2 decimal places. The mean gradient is -0.02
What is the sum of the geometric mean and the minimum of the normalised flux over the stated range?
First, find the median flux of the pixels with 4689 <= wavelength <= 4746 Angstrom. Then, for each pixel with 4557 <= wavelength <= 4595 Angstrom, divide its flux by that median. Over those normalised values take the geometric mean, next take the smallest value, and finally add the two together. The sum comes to 1.86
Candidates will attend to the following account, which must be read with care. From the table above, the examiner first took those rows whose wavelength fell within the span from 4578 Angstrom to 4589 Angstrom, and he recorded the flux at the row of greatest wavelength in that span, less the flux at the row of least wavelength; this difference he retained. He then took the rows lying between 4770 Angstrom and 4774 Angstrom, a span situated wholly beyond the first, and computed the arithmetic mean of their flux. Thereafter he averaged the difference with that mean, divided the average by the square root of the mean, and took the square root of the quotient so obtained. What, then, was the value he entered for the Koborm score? 1.47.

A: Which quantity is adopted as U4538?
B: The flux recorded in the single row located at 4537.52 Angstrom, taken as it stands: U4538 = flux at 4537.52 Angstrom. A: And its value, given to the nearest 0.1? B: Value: 17.7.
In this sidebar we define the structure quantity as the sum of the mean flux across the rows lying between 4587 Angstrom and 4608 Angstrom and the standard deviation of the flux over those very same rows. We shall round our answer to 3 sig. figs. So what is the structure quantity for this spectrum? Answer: 17.2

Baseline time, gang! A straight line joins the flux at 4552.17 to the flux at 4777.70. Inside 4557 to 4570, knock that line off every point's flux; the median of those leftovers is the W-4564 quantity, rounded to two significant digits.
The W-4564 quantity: 0.87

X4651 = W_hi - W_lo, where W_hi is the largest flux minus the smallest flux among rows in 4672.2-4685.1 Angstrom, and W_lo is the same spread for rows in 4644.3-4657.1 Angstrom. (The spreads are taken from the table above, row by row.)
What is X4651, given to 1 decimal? -1.1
